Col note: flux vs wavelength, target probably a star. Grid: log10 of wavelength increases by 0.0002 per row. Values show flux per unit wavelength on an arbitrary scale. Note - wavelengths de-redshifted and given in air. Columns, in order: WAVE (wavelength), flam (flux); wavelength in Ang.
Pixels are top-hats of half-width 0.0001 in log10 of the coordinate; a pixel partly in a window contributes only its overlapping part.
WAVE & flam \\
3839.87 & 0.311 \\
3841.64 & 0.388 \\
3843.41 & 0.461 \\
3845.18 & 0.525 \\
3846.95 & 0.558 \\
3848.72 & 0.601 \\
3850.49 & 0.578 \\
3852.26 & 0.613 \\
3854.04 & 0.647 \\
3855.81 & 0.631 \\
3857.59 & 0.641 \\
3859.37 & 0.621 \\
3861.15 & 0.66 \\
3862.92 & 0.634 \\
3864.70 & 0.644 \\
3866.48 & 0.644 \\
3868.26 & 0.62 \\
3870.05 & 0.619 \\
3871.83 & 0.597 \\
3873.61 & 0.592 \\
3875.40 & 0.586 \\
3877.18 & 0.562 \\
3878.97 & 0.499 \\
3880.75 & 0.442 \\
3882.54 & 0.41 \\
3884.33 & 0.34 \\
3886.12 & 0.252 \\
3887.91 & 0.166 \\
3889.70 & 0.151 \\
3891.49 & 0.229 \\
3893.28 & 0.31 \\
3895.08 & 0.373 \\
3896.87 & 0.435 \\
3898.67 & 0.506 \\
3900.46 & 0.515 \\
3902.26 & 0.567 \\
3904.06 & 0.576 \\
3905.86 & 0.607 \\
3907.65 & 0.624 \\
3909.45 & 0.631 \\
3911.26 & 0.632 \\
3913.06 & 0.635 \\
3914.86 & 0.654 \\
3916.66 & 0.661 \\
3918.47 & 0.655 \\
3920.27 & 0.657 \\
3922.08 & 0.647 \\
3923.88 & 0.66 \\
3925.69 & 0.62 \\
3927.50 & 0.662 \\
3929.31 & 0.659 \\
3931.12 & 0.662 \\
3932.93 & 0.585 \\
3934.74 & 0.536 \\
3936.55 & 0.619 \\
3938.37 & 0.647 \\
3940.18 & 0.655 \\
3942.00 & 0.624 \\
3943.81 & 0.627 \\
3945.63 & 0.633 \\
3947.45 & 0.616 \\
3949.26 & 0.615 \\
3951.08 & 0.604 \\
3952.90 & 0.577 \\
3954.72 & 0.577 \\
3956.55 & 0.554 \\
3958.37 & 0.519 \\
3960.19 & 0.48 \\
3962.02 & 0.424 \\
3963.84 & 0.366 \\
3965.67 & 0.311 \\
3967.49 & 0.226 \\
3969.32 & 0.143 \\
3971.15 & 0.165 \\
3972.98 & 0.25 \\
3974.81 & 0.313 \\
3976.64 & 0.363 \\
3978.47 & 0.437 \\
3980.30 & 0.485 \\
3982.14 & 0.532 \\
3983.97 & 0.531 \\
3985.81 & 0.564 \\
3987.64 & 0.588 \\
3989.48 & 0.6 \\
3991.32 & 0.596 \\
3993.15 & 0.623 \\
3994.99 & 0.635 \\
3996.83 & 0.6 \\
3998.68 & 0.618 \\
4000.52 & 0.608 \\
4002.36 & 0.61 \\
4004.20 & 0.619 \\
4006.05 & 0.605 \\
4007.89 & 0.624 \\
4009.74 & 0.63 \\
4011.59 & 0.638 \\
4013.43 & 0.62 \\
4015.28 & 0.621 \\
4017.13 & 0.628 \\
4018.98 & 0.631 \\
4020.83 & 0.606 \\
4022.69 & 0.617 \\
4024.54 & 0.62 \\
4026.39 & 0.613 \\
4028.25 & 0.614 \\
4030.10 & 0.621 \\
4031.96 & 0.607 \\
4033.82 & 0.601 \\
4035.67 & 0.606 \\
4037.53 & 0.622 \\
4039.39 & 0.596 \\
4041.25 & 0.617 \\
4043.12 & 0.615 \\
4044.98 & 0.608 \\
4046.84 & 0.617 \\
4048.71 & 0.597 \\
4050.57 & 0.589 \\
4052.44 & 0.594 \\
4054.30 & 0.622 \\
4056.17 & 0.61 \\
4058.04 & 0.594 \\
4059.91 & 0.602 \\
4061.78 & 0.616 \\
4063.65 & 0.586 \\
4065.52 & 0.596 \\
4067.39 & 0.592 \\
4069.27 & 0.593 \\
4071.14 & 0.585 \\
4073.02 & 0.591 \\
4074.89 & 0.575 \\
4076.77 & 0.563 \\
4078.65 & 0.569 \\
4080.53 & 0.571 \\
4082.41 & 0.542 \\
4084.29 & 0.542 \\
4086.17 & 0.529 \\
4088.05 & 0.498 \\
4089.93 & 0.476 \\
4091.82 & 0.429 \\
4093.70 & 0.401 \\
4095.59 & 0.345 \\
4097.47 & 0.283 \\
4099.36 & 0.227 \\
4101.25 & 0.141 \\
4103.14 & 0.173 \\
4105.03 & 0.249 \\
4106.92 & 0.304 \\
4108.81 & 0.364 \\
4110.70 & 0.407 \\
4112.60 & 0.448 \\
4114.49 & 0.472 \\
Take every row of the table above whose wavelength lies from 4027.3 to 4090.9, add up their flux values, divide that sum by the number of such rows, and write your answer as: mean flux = 0.587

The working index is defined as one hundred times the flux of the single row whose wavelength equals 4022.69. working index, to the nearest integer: 62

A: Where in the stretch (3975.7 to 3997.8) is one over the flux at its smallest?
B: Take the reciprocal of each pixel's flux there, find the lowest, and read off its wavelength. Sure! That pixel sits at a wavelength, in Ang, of 3994.99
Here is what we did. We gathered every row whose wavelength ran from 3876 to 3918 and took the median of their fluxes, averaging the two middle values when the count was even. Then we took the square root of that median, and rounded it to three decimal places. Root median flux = 0.711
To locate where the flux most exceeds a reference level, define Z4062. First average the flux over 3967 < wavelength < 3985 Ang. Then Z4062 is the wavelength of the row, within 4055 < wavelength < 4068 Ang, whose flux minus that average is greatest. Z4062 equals 4061.78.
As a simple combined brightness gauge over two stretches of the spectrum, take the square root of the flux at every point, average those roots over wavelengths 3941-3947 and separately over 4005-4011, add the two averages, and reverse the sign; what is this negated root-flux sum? -1.58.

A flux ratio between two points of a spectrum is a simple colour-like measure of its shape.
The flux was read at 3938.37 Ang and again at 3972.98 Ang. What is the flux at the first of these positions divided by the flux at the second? 2.59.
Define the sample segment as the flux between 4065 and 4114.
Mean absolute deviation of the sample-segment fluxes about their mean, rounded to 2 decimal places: 0.12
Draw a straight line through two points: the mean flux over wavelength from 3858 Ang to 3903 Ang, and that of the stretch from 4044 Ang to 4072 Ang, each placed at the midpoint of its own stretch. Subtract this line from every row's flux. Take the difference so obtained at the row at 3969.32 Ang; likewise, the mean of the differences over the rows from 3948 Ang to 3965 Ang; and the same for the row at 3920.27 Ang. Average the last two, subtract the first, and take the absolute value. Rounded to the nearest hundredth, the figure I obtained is 0.47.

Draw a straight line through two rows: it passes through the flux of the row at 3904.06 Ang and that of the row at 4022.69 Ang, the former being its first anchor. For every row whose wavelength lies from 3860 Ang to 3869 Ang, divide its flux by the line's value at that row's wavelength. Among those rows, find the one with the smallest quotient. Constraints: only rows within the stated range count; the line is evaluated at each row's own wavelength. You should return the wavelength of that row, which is 3868.26 Ang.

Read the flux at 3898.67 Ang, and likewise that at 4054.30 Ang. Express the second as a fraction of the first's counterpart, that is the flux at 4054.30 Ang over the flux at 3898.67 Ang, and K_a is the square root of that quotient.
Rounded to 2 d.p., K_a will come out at 1.11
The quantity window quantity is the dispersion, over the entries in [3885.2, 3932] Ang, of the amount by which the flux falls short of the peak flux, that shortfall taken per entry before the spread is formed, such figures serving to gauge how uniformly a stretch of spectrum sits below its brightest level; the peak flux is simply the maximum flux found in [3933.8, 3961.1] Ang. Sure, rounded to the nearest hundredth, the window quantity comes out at 0.17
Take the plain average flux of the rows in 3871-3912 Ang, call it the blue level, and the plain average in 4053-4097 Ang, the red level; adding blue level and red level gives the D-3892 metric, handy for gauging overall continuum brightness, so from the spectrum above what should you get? 1.01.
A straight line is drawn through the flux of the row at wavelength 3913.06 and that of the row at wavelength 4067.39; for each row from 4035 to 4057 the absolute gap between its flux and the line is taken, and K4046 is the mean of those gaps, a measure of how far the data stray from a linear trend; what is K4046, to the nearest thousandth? 0.012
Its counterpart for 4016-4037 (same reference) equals 0.012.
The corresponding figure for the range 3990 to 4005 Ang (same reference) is 0.010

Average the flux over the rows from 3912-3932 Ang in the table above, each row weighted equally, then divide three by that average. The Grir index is 4.60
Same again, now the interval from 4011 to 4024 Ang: 4.82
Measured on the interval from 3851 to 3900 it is 6.03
